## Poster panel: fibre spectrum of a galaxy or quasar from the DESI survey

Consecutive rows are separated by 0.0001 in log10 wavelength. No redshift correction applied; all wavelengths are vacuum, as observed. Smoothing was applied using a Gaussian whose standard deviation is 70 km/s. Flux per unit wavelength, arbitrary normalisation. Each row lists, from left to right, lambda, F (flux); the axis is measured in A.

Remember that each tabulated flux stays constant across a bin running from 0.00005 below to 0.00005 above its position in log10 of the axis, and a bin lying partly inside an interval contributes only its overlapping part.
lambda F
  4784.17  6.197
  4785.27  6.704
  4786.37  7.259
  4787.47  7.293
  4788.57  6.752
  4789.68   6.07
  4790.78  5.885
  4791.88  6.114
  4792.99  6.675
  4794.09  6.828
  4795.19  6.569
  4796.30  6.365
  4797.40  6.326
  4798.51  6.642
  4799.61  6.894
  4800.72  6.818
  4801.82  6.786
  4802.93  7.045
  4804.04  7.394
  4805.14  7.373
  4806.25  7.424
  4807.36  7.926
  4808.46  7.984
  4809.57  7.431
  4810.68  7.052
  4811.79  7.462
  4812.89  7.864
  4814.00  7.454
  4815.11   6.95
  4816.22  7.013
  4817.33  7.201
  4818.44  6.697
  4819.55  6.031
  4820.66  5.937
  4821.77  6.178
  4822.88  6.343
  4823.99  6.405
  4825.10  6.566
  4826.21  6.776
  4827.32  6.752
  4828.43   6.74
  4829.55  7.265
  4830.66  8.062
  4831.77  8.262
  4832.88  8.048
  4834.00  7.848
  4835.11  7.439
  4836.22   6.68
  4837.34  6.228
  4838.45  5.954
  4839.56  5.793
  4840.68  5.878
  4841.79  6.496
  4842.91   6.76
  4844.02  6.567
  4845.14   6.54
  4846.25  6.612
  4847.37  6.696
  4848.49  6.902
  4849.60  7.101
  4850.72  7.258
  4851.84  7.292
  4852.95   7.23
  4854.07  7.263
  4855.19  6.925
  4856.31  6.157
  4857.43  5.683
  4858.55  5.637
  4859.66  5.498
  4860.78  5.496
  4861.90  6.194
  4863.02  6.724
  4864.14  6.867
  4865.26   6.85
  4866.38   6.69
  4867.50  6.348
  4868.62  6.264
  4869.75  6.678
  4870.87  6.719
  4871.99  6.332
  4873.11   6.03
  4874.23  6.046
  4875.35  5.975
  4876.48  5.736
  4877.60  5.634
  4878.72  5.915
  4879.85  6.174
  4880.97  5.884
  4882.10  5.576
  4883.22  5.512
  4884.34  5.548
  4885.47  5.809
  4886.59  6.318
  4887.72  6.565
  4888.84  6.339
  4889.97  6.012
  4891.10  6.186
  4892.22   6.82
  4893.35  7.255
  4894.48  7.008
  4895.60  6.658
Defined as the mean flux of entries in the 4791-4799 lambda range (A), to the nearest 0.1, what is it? 6.5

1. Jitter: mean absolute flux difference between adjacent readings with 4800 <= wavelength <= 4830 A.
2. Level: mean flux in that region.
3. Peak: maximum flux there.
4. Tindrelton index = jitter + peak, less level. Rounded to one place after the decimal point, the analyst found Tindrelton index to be 1.3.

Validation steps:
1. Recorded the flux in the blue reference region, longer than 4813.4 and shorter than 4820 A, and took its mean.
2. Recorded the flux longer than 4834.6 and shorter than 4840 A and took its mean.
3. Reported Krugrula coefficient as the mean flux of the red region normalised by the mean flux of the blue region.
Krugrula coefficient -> 0.93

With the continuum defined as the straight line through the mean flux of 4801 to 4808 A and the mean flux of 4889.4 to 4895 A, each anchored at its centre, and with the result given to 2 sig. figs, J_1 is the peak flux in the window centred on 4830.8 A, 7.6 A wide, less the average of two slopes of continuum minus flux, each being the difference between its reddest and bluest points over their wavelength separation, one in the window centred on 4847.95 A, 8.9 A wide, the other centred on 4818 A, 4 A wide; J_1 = 8.2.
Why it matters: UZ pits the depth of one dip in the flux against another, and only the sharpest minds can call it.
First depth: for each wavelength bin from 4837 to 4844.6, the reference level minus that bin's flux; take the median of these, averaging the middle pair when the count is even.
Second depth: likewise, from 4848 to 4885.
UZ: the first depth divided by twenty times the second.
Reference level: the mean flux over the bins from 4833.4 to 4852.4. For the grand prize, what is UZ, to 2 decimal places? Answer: 0.05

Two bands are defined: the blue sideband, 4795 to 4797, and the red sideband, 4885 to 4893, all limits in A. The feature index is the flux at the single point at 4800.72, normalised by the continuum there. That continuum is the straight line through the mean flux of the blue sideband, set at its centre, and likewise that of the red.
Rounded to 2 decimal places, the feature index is 1.06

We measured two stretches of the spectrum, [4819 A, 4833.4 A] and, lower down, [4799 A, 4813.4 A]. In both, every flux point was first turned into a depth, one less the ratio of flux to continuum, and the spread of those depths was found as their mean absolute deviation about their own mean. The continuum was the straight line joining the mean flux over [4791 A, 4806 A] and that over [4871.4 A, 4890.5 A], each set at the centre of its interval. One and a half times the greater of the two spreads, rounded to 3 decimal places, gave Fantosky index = 0.155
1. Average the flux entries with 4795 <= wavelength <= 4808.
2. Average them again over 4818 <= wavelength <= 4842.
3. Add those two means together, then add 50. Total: 63.7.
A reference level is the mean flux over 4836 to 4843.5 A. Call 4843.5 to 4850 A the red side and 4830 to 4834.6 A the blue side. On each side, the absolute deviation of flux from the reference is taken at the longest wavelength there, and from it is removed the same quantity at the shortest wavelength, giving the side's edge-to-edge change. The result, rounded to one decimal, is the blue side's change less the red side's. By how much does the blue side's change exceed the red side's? -0.7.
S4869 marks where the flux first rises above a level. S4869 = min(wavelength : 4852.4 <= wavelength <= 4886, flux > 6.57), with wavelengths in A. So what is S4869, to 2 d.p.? 4852.95 A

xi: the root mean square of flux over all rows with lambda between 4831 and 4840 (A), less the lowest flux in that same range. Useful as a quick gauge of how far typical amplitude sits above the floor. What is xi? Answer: 1.3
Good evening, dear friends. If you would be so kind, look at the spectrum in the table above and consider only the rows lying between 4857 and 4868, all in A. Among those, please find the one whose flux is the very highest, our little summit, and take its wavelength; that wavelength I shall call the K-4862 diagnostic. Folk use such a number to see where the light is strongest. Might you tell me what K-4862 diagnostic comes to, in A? 4864.14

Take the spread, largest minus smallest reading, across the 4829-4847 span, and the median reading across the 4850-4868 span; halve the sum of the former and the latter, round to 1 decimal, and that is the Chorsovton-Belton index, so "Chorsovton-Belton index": 4.6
